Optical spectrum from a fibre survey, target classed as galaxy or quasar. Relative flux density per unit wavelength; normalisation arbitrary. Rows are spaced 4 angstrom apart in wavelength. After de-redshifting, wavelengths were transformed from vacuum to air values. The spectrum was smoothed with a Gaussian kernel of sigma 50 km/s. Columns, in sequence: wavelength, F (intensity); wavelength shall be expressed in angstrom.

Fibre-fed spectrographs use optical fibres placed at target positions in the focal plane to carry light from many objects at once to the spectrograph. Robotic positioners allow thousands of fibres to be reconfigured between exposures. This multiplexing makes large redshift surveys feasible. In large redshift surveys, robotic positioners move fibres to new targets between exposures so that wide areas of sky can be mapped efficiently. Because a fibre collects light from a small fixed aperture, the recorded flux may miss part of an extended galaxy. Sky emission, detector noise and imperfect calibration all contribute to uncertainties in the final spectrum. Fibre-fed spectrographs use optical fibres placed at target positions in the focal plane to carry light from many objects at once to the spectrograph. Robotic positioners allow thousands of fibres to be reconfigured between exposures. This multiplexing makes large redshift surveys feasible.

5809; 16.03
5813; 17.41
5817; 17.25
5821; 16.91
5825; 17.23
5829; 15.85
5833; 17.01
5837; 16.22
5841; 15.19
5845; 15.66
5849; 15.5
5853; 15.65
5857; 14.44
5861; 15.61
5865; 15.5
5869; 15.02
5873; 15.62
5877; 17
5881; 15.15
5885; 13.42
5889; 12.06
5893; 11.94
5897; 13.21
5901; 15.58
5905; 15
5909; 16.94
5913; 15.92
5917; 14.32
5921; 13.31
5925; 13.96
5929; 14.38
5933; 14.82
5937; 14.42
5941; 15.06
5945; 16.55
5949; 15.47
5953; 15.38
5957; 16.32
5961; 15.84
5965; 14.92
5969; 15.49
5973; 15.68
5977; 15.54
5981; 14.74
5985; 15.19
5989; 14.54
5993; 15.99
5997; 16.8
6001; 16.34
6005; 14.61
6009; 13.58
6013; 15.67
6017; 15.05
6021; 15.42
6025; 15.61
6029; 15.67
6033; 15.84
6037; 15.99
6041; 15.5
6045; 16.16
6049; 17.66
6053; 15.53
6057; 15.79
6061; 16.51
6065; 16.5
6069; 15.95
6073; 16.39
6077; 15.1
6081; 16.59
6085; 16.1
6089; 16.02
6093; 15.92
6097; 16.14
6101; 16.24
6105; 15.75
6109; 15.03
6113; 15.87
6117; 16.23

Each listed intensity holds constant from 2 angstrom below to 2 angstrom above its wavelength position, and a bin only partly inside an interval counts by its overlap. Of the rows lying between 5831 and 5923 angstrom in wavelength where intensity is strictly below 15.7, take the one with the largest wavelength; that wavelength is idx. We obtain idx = 5921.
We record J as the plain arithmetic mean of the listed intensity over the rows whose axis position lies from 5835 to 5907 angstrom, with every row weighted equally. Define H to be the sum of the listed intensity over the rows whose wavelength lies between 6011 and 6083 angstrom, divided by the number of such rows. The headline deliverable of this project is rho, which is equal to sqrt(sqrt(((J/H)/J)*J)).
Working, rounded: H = 15.94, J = 14.9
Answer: 0.98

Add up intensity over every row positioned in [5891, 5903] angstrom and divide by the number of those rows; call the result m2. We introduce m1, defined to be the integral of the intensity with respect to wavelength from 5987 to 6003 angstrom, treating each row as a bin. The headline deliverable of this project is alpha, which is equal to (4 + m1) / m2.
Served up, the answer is 19.1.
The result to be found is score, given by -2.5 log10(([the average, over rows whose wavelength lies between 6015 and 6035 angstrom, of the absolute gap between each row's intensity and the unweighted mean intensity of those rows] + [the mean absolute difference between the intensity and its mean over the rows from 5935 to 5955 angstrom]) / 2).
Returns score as 1.09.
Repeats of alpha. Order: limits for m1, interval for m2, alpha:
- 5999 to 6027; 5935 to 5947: 28.0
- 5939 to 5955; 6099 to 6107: 15.9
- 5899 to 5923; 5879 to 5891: 27.2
